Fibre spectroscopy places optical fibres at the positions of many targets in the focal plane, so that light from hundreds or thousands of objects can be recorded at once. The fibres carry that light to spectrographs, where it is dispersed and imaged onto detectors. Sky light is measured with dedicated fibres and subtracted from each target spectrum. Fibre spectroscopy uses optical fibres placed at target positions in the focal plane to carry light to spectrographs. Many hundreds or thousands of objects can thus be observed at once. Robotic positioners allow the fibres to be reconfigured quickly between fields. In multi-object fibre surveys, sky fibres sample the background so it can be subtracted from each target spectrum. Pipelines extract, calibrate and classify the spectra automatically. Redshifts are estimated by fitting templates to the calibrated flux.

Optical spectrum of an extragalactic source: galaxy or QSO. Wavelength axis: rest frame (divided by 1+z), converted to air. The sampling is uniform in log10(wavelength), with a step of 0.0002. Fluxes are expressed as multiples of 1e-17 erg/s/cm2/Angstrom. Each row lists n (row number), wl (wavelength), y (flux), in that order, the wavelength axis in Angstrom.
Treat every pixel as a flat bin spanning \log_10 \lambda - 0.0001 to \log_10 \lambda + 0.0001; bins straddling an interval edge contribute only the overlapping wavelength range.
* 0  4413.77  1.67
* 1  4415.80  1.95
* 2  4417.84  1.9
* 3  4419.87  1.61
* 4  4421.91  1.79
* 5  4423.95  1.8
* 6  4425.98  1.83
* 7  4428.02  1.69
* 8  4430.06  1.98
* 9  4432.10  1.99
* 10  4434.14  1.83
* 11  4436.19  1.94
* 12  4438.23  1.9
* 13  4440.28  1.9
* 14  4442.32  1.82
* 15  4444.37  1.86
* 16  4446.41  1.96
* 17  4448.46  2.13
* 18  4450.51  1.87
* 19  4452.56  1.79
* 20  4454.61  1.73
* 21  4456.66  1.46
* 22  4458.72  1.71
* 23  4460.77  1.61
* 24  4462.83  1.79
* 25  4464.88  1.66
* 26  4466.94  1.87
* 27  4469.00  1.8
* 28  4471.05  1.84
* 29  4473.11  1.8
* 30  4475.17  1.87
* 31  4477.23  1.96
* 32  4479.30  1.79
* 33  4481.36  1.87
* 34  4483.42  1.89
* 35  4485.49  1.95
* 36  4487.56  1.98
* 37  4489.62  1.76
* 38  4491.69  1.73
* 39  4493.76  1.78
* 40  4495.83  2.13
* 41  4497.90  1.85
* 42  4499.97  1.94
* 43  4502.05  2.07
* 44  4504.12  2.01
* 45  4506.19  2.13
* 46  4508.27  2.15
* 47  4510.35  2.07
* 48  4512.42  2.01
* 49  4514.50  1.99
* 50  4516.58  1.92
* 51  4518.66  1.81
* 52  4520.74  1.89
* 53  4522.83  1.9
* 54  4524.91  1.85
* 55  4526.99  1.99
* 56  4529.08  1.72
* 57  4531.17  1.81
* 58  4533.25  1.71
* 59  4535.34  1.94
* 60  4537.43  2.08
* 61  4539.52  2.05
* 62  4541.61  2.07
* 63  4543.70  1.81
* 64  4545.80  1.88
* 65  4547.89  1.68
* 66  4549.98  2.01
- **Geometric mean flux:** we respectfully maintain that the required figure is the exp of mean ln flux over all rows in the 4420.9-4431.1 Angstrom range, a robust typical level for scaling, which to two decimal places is 1.82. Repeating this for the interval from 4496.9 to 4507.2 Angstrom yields 2.00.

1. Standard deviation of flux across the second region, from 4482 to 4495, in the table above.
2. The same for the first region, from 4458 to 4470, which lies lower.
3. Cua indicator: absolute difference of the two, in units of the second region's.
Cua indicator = 0.08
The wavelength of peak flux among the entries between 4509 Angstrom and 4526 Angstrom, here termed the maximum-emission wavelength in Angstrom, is 4510.35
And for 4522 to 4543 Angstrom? 4537.43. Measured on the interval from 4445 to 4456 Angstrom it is 4448.46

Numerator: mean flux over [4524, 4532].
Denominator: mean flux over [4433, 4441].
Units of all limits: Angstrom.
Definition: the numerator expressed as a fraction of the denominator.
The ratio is 0.97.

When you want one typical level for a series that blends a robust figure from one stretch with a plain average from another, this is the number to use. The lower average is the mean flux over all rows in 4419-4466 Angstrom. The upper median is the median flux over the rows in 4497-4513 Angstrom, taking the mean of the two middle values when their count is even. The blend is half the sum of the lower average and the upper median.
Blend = 1.93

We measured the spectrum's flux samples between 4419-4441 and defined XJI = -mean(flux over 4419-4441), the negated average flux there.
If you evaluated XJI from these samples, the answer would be -1.84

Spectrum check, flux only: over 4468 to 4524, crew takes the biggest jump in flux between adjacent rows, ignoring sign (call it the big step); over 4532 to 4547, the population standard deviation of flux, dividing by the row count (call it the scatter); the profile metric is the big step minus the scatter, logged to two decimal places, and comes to 0.22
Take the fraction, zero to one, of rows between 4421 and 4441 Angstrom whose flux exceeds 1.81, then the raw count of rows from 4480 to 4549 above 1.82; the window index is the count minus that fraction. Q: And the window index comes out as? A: 23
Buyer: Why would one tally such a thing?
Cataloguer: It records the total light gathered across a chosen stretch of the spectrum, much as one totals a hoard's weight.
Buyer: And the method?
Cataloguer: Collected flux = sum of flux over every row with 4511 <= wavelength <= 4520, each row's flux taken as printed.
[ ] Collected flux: 7.7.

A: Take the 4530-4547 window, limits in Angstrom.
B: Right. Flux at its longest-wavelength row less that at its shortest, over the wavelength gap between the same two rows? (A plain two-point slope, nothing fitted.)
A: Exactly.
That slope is 0.00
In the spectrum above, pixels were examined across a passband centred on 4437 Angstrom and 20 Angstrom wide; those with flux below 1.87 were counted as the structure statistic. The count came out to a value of 4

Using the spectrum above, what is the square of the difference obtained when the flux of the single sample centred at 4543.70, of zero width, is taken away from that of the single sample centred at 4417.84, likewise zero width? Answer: 0.008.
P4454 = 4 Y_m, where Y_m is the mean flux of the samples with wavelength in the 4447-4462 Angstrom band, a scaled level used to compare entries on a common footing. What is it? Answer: 7.0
